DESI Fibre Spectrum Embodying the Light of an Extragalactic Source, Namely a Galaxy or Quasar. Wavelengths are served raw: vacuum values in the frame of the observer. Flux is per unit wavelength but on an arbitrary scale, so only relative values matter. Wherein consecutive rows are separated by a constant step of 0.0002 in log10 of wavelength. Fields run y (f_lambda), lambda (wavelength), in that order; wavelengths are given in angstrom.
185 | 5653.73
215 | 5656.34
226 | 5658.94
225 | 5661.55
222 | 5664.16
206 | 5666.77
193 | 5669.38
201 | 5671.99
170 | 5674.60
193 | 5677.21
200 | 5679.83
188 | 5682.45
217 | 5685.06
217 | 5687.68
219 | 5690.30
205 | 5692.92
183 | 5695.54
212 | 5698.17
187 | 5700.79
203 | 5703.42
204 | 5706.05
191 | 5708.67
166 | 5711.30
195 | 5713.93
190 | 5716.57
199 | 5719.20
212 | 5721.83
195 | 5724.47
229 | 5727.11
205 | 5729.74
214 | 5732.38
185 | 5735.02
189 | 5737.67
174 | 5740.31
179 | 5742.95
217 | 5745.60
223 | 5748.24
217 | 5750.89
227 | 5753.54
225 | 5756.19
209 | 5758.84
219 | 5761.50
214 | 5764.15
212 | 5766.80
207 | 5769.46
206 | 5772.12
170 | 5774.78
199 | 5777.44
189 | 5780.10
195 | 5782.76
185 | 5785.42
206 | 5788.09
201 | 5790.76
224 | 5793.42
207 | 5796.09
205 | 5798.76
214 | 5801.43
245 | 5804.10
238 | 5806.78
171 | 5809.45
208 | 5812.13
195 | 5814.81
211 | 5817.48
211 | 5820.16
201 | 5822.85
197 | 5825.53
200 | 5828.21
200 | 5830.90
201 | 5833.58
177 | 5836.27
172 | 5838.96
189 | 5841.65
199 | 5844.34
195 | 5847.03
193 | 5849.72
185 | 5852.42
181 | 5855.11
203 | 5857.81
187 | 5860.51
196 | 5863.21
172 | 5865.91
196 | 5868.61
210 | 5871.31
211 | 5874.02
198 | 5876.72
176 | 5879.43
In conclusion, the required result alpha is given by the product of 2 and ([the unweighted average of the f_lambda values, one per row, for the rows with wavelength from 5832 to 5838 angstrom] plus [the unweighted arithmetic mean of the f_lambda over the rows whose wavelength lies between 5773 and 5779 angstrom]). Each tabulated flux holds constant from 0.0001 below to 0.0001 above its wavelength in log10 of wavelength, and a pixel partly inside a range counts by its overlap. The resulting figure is 747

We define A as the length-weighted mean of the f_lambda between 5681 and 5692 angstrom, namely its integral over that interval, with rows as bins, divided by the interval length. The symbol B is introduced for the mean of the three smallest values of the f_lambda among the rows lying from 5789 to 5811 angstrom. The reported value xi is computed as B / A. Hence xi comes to 0.92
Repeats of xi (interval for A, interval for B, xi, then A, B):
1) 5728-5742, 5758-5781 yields 0.96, 194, 186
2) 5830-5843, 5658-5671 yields 1.10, 187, 207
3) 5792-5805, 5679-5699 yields 0.87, 218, 190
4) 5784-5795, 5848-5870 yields 0.88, 204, 179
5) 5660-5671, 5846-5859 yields 0.88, 211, 186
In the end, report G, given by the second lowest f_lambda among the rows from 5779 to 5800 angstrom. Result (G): 189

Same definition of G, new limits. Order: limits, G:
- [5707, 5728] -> 190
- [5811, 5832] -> 197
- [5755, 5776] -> 206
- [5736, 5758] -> 179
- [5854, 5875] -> 181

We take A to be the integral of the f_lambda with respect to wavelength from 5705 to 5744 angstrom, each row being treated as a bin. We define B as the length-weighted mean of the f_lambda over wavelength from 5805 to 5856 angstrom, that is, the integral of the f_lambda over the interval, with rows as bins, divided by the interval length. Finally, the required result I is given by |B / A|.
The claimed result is 0.026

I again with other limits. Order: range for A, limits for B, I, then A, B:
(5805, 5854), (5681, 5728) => 0.021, 9661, 200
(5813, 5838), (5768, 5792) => 0.039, 4974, 195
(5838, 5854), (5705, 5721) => 0.063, 3027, 191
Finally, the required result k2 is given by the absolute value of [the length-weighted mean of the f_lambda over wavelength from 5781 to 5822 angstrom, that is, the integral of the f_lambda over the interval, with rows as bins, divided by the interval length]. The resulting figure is 207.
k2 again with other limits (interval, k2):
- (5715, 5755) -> 204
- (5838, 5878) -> 193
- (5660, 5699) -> 203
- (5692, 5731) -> 198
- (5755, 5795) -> 204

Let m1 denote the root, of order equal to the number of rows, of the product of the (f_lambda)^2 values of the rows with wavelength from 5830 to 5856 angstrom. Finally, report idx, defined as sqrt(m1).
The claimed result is 189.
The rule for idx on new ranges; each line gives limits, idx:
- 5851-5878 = 194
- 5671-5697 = 199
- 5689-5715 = 196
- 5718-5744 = 197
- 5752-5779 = 208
